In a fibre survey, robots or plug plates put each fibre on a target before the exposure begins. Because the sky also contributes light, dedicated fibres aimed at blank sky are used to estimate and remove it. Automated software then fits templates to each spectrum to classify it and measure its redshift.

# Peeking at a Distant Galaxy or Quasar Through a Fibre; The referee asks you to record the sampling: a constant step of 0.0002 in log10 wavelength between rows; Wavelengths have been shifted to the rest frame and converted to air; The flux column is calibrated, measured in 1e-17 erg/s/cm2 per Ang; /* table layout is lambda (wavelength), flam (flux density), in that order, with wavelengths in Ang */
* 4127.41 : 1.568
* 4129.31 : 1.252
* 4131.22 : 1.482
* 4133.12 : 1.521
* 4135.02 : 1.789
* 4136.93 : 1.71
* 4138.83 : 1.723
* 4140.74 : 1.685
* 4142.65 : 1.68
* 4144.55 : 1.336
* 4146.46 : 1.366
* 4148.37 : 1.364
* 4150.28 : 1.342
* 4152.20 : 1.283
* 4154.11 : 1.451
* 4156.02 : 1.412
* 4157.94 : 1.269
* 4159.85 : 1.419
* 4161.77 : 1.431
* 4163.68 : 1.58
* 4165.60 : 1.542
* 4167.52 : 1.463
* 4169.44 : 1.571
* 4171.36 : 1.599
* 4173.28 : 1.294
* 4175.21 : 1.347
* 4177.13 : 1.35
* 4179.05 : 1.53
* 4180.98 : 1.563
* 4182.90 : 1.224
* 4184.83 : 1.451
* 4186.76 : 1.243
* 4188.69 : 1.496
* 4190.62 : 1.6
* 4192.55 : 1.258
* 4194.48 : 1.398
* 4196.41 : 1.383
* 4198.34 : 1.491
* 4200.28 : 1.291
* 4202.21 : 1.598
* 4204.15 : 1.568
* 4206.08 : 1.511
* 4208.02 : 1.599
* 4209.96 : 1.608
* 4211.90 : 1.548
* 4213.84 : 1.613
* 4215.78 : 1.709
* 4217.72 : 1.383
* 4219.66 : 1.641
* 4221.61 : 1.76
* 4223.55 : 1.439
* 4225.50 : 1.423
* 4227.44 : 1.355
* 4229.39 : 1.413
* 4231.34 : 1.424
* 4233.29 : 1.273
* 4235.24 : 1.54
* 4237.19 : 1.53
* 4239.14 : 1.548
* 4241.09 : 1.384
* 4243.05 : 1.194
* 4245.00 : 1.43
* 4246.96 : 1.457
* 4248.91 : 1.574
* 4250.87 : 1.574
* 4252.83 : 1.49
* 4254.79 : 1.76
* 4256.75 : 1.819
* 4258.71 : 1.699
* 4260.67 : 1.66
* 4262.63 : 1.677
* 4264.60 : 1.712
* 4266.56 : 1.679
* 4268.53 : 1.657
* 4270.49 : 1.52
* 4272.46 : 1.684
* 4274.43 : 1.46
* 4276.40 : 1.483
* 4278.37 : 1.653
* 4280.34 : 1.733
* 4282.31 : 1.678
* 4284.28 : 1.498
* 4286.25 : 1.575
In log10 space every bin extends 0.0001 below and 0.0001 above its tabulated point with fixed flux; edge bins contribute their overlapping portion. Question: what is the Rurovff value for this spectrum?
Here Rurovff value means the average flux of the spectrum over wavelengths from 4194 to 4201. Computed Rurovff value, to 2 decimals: 1.39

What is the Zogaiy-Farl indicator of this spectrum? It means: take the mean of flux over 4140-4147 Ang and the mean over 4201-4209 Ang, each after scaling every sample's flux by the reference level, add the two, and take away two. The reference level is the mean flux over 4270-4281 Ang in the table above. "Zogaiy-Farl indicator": -0.058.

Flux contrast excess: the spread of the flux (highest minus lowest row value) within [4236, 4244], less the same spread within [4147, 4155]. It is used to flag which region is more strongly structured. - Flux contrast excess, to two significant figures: 0.19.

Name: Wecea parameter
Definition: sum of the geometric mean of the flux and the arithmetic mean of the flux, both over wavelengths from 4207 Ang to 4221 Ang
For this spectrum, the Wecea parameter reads 3.2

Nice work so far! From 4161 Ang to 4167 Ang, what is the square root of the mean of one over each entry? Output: 0.81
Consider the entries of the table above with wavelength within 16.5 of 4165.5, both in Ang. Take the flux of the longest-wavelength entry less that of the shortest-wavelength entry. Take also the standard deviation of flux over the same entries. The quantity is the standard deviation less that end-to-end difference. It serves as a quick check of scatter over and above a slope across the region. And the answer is -0.11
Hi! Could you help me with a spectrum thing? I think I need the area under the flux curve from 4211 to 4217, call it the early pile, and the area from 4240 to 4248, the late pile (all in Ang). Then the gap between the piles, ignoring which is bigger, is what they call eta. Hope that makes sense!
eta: 1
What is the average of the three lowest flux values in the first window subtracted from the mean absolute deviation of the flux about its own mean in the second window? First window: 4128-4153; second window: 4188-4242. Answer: -1.18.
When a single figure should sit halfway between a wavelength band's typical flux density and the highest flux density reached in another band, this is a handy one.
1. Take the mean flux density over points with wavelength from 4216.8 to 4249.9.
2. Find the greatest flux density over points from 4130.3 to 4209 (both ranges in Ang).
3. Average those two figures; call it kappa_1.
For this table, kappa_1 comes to 1.62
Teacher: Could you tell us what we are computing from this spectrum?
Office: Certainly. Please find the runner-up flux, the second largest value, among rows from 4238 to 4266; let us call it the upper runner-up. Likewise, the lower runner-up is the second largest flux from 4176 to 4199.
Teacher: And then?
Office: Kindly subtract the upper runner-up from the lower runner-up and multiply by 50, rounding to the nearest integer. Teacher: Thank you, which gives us -10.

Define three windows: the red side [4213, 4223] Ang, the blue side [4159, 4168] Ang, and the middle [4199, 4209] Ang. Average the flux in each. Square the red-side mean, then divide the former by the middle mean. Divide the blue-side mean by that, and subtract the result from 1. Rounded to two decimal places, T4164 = 0.14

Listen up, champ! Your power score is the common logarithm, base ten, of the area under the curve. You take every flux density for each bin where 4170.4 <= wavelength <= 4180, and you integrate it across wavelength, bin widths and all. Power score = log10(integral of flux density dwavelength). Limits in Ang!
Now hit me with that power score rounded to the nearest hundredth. 1.14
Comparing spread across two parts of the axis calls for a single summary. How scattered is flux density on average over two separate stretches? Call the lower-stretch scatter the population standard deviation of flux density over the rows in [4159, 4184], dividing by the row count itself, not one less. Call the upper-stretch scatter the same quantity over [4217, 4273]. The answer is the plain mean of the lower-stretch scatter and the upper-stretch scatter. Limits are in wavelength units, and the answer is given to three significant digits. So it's 0.135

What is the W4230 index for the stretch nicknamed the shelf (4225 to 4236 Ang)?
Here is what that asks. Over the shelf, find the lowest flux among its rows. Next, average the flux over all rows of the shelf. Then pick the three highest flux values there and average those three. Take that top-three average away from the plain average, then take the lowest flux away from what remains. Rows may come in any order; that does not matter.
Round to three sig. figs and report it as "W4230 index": -1.33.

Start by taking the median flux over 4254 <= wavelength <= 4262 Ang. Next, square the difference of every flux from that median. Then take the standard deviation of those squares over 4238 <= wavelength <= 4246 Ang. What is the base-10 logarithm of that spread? -1.0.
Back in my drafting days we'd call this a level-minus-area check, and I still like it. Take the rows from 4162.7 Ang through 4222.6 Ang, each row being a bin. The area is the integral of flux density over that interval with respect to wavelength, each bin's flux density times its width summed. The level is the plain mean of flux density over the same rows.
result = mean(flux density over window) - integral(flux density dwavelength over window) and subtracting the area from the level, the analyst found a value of -88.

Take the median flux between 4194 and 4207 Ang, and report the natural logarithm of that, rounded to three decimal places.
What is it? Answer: 0.399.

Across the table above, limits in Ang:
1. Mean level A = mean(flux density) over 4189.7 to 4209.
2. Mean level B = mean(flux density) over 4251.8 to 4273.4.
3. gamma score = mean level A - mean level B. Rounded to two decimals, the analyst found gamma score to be -0.20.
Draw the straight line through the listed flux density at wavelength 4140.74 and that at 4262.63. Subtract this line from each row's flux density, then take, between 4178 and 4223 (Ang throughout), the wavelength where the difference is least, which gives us 4182.90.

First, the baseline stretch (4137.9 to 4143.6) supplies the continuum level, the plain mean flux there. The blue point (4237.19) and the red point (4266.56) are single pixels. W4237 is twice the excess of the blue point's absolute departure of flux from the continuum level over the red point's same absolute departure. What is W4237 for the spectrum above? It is 0.3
